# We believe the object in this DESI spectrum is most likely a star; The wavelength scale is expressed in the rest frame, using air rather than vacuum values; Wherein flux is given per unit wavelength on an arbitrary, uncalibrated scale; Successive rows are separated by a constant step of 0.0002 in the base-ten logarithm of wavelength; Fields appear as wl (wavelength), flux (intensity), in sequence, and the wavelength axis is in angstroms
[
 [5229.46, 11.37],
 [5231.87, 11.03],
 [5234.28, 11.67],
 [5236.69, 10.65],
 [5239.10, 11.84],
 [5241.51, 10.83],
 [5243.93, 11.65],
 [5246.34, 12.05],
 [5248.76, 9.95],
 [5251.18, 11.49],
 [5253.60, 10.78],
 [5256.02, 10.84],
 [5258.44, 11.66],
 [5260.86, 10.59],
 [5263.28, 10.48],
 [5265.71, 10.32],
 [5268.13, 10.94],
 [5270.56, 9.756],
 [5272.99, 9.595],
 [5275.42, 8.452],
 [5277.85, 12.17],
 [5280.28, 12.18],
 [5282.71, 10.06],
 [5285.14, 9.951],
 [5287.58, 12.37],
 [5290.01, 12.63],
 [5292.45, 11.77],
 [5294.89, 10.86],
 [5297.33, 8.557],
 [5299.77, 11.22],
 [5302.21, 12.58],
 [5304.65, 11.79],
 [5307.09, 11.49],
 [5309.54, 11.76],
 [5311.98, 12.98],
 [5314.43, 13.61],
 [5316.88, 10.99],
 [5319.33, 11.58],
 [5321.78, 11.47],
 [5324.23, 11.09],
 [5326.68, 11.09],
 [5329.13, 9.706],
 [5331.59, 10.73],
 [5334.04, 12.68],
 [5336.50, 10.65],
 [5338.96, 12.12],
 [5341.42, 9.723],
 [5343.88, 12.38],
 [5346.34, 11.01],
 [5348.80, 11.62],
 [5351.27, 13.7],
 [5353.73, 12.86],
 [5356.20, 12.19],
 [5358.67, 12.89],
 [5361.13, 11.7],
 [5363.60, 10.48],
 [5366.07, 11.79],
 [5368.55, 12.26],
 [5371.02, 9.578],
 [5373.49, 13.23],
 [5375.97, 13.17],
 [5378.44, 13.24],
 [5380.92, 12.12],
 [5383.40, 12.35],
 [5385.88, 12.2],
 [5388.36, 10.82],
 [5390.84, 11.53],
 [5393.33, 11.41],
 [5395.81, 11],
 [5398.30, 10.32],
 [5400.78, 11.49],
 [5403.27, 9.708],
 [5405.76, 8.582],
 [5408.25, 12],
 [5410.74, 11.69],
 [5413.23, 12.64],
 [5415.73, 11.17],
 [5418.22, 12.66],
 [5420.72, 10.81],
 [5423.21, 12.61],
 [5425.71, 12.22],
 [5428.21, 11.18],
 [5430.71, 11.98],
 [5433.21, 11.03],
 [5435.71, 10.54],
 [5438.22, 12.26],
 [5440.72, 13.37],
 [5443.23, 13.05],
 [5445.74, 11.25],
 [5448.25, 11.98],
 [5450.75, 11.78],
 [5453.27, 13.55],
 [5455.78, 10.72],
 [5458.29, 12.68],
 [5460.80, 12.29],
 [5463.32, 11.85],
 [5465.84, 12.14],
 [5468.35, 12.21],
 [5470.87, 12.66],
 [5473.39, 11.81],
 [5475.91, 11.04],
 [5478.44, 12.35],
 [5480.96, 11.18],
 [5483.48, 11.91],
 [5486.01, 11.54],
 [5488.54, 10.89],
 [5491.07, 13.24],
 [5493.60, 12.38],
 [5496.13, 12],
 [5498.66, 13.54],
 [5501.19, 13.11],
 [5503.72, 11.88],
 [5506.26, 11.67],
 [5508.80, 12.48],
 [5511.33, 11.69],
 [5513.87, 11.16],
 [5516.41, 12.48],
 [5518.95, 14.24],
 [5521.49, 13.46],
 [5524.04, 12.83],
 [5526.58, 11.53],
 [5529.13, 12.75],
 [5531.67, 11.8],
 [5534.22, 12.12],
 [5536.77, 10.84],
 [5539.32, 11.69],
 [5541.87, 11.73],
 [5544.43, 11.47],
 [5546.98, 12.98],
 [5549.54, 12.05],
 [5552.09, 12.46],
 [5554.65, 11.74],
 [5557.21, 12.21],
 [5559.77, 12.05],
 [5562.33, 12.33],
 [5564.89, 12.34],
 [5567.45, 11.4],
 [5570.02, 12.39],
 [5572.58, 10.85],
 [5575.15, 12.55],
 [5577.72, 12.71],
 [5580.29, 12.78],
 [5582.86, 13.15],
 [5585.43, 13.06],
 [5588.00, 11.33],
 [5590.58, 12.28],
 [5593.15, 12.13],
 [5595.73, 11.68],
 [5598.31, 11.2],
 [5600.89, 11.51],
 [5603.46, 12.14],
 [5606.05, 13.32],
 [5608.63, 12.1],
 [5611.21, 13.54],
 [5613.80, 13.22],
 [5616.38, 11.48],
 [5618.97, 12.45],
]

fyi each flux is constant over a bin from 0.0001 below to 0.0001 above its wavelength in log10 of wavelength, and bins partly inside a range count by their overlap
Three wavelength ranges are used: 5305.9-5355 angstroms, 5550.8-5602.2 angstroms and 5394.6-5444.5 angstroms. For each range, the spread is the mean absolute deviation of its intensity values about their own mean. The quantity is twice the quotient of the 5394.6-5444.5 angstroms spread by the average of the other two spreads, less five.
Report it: -2.3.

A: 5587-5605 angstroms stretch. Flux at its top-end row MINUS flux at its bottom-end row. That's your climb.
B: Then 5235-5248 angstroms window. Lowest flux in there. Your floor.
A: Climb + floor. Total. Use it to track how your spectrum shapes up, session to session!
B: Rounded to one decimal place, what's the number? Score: 11.5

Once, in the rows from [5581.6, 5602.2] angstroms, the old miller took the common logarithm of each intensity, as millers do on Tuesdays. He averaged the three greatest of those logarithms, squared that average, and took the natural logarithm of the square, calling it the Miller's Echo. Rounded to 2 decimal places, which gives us 0.21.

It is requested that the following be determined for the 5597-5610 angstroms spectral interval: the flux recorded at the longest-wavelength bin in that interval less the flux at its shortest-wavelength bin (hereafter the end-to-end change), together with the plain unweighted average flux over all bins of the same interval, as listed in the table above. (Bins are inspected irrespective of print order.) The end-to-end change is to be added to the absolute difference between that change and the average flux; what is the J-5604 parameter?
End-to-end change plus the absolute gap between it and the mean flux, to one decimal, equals 12.1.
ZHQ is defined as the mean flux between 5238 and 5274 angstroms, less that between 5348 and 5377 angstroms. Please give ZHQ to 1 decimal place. -1.3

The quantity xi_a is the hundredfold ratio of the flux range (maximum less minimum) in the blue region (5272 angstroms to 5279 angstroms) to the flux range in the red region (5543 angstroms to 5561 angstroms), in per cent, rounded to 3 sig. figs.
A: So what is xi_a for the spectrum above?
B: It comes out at 246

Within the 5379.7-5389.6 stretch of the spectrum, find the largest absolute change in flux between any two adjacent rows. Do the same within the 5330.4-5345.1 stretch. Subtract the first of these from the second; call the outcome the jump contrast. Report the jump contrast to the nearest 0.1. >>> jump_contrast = 1.3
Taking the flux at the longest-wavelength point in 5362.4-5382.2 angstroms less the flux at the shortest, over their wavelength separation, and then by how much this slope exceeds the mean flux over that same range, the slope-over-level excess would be -11.89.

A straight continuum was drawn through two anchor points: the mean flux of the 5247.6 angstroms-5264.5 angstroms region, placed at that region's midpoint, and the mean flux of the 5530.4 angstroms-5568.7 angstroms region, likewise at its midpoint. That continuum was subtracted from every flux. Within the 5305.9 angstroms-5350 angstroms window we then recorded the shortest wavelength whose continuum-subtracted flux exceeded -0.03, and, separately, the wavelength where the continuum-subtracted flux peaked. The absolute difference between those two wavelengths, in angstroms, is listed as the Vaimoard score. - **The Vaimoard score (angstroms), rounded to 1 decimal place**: 7.3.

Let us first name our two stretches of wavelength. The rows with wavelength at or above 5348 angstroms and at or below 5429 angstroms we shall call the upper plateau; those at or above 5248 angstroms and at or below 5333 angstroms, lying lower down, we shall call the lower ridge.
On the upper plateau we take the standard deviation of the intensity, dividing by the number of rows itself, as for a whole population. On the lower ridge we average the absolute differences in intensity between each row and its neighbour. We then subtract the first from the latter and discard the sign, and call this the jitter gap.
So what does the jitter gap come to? 0.14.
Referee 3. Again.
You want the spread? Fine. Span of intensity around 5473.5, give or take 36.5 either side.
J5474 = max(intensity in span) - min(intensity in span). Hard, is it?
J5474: 2.8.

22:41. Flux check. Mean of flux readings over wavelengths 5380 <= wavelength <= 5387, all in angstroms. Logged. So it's 12.2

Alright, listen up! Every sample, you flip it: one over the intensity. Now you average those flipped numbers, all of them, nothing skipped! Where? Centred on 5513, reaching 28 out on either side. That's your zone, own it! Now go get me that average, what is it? 0.0821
